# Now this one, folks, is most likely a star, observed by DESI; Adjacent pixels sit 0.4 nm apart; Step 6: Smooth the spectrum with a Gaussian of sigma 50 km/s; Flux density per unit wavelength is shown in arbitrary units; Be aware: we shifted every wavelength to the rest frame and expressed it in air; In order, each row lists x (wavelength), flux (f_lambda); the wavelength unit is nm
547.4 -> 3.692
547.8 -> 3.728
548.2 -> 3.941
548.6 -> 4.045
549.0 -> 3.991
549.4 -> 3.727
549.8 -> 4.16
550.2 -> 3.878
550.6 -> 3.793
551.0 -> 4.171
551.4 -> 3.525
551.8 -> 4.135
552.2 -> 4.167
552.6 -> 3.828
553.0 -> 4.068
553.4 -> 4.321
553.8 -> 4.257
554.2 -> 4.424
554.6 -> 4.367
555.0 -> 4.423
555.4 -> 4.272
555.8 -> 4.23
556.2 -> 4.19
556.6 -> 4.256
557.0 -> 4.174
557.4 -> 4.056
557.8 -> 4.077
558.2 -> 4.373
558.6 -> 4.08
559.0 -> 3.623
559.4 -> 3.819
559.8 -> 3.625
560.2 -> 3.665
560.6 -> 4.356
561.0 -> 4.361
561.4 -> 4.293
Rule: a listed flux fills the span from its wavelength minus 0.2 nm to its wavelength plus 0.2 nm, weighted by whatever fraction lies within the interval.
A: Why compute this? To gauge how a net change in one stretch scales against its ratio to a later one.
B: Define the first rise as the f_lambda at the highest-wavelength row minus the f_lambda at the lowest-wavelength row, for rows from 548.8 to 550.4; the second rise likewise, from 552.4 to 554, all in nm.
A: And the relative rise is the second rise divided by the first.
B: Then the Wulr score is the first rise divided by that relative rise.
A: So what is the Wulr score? 0.03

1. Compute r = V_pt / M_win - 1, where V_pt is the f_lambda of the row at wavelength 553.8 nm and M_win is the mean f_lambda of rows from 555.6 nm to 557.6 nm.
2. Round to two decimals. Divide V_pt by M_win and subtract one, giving 0.02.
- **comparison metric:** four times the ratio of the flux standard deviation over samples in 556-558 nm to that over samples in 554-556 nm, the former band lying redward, 3.8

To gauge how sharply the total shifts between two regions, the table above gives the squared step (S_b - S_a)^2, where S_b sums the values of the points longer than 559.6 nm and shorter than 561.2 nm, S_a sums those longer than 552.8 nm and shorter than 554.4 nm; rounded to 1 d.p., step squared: 1.1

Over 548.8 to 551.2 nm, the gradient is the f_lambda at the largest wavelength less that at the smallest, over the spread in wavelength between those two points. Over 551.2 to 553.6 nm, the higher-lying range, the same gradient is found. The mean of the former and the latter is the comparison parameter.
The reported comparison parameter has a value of 0.24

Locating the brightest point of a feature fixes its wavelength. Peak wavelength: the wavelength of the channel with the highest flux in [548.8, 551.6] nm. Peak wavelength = 551.0 nm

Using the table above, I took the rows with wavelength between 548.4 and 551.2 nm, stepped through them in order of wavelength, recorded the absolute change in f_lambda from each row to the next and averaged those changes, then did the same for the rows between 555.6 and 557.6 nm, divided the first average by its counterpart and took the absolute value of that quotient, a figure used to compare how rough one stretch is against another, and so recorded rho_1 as 3.3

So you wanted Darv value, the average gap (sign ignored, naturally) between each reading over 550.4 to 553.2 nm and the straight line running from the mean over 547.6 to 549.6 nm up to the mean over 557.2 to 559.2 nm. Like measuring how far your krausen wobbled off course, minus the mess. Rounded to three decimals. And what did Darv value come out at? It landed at 0.204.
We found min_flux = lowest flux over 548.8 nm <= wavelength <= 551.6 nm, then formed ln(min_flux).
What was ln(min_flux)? 1.26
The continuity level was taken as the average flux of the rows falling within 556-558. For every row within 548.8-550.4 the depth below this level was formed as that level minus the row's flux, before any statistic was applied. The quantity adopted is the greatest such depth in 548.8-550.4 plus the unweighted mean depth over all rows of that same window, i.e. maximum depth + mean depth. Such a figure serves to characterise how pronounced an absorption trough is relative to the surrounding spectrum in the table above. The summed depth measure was 0.64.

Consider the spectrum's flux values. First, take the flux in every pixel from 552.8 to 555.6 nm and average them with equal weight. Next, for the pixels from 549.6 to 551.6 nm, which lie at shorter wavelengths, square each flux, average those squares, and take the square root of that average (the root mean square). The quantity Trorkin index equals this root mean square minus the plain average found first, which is -0.4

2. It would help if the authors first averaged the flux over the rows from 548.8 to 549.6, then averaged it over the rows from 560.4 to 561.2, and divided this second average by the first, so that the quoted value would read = 1.13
